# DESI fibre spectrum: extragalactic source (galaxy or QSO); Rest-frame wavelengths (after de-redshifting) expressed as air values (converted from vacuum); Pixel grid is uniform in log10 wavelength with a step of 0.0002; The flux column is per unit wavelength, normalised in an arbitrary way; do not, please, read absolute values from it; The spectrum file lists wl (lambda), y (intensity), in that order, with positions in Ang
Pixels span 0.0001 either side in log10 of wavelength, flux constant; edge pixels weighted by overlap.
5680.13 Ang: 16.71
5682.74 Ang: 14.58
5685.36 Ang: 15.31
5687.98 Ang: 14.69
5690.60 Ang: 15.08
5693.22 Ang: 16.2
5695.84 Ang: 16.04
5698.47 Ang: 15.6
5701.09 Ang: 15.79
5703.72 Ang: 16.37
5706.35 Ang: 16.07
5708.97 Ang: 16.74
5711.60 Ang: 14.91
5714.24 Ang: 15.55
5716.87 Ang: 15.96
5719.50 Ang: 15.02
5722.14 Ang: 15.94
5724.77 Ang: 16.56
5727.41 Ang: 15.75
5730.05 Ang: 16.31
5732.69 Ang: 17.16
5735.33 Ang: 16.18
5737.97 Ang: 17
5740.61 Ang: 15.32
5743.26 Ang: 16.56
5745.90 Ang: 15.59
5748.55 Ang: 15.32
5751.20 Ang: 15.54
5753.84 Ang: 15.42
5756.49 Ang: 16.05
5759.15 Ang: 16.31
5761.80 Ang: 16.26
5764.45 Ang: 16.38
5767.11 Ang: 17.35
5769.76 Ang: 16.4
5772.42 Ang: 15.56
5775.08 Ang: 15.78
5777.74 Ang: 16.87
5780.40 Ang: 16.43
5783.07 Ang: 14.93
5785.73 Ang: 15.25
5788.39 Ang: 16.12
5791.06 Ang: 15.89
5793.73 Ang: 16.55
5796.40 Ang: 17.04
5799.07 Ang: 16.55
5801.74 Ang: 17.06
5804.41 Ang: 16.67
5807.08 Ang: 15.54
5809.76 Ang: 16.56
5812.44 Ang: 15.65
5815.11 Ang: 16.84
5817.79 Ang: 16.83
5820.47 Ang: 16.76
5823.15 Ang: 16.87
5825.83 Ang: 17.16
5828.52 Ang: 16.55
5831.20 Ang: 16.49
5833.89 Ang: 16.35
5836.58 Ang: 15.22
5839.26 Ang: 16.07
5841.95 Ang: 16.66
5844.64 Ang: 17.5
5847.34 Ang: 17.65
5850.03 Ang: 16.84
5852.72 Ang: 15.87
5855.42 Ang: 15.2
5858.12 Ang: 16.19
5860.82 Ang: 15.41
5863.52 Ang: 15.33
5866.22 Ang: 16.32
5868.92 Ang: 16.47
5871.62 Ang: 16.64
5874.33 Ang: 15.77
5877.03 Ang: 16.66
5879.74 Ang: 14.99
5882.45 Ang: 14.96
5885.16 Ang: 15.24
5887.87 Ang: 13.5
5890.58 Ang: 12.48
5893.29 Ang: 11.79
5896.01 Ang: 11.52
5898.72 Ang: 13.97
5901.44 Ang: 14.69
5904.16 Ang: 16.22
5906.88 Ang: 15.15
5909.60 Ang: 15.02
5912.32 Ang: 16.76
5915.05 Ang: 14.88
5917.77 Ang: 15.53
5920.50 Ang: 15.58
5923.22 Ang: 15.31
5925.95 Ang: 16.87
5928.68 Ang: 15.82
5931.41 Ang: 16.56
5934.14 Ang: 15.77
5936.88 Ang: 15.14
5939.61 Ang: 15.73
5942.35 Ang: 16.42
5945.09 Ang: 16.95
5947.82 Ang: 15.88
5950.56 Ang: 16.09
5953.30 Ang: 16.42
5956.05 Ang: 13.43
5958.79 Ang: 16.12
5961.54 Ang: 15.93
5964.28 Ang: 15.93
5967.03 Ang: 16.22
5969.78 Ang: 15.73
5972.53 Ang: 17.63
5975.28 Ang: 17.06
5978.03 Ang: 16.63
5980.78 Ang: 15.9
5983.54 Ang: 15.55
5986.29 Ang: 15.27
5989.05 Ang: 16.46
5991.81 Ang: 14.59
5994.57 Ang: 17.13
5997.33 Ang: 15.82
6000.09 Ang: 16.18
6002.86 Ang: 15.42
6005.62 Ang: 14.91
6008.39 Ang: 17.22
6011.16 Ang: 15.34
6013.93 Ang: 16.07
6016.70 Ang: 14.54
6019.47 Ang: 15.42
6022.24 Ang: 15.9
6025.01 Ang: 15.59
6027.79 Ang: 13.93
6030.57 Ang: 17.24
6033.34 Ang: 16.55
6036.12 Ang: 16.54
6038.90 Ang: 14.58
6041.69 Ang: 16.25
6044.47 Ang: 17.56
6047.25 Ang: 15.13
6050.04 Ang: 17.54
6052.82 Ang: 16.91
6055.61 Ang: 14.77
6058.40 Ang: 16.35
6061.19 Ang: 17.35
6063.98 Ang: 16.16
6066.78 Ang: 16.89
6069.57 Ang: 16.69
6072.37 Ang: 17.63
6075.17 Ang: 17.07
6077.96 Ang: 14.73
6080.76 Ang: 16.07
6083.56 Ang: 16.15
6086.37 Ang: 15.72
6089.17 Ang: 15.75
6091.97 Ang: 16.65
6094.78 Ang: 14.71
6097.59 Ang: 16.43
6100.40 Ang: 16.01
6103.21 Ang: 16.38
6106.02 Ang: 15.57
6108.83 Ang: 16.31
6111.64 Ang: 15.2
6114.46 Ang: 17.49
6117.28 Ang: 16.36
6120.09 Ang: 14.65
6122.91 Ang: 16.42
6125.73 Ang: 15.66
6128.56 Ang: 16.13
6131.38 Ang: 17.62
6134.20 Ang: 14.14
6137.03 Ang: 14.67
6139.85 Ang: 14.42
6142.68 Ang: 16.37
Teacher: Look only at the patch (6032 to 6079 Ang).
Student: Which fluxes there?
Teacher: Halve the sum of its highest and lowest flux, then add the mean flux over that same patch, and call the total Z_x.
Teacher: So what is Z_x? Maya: 32.5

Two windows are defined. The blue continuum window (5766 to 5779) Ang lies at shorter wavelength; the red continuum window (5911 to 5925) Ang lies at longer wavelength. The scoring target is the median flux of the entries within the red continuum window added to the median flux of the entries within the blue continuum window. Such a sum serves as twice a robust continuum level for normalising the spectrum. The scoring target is 31.9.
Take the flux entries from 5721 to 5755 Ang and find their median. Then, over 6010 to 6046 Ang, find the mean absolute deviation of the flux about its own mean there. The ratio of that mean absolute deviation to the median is 0.053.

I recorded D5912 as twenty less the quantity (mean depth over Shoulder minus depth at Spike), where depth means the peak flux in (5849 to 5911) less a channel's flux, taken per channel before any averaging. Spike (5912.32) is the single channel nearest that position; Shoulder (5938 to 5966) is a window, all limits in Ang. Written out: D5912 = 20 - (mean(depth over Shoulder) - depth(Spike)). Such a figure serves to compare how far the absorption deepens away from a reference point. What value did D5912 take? 19.1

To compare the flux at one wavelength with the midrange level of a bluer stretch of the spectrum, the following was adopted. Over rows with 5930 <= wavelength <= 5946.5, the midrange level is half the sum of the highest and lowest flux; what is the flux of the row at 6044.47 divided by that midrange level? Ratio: 1.09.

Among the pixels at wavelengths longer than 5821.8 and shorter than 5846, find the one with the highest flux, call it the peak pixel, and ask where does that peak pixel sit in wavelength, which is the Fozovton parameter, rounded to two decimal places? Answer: 5844.64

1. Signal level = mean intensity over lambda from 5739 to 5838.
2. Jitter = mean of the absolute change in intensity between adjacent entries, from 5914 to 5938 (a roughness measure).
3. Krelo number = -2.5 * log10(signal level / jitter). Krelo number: -3.39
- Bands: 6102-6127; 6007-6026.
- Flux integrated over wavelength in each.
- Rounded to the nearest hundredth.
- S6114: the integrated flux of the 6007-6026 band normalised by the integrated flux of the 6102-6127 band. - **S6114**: 0.75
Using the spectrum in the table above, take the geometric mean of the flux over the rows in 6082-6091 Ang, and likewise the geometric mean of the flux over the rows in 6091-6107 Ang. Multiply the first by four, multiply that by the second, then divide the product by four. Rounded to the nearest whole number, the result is 253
